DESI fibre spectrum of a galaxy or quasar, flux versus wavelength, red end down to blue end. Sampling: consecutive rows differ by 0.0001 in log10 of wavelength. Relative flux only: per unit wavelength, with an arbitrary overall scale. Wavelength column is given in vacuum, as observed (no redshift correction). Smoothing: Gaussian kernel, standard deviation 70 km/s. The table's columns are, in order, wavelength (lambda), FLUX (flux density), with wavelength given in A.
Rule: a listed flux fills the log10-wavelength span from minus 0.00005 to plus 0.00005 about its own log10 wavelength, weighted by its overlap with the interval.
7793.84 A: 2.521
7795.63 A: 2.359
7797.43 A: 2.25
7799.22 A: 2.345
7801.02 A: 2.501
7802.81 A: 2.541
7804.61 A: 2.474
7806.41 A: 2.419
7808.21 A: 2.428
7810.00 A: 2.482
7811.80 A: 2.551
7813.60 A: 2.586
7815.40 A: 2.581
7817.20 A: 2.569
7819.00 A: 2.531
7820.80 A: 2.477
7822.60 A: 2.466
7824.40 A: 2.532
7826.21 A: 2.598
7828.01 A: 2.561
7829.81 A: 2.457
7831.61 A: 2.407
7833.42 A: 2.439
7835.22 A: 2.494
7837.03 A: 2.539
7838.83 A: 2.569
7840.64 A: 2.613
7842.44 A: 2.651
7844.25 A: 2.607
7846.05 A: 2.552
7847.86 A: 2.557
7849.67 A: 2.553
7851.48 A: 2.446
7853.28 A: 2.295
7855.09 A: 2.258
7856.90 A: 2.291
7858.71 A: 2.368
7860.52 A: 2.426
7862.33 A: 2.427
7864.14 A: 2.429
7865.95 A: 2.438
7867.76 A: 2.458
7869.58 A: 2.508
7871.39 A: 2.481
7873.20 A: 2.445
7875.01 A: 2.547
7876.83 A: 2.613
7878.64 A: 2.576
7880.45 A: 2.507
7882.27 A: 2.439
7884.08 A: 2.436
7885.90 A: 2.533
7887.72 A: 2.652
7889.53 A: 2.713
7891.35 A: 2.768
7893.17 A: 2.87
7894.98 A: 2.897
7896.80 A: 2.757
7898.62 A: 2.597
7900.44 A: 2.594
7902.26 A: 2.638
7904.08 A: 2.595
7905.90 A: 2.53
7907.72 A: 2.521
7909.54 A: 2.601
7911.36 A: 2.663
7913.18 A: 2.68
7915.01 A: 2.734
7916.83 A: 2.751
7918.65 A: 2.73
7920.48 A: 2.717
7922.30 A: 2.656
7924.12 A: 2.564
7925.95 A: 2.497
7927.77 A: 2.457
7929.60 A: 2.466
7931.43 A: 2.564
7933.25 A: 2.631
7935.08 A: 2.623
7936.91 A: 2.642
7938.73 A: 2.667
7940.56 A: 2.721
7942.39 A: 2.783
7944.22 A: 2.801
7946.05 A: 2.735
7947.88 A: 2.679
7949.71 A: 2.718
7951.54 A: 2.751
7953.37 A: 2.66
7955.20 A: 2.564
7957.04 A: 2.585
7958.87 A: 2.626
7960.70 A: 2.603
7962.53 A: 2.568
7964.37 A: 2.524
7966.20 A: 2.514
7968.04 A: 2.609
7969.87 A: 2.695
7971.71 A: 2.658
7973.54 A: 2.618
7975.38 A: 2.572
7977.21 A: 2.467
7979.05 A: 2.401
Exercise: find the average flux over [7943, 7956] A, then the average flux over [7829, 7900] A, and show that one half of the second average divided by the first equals 0.468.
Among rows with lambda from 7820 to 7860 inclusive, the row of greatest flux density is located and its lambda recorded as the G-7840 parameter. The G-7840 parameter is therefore 7842.44 A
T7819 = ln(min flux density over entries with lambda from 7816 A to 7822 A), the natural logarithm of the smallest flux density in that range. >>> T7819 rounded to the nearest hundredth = 0.91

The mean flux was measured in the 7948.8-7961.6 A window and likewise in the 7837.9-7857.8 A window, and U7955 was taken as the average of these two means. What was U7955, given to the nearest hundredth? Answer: 2.57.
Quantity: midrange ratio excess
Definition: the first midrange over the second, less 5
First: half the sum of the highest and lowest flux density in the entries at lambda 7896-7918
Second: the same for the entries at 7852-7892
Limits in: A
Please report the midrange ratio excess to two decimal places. -3.95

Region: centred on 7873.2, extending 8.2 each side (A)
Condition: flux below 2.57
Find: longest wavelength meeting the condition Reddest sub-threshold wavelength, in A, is 7880.45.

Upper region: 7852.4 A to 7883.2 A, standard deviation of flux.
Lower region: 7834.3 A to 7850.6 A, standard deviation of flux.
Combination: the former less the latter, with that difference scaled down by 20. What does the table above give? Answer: 0.0026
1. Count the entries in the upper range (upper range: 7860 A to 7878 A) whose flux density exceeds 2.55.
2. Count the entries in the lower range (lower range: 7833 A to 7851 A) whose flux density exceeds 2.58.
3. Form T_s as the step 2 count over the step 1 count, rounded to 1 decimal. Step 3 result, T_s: 3.0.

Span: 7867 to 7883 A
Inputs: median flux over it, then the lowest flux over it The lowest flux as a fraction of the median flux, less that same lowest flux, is -1.47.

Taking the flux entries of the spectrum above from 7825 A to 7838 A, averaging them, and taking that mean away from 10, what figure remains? 7.50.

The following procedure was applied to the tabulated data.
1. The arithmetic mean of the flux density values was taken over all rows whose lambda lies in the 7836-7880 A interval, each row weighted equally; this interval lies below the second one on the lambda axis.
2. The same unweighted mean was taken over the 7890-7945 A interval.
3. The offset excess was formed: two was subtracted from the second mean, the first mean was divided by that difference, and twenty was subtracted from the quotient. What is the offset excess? -16.22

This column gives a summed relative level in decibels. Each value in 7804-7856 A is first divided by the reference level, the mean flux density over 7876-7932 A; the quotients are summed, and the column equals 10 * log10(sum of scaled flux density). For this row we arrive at 14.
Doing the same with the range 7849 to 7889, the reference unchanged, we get 13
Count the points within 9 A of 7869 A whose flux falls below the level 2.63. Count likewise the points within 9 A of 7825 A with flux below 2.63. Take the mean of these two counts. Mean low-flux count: 10.0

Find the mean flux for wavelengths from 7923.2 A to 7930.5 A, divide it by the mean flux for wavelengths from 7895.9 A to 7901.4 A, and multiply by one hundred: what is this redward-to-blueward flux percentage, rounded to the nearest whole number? 94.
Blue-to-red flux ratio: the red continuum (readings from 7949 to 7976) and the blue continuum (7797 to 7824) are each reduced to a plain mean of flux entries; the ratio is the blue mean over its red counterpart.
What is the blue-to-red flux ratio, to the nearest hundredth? 0.95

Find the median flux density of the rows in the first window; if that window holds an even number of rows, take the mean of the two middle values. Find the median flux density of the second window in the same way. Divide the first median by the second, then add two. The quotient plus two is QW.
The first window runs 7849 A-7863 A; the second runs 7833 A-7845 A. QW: 2.93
